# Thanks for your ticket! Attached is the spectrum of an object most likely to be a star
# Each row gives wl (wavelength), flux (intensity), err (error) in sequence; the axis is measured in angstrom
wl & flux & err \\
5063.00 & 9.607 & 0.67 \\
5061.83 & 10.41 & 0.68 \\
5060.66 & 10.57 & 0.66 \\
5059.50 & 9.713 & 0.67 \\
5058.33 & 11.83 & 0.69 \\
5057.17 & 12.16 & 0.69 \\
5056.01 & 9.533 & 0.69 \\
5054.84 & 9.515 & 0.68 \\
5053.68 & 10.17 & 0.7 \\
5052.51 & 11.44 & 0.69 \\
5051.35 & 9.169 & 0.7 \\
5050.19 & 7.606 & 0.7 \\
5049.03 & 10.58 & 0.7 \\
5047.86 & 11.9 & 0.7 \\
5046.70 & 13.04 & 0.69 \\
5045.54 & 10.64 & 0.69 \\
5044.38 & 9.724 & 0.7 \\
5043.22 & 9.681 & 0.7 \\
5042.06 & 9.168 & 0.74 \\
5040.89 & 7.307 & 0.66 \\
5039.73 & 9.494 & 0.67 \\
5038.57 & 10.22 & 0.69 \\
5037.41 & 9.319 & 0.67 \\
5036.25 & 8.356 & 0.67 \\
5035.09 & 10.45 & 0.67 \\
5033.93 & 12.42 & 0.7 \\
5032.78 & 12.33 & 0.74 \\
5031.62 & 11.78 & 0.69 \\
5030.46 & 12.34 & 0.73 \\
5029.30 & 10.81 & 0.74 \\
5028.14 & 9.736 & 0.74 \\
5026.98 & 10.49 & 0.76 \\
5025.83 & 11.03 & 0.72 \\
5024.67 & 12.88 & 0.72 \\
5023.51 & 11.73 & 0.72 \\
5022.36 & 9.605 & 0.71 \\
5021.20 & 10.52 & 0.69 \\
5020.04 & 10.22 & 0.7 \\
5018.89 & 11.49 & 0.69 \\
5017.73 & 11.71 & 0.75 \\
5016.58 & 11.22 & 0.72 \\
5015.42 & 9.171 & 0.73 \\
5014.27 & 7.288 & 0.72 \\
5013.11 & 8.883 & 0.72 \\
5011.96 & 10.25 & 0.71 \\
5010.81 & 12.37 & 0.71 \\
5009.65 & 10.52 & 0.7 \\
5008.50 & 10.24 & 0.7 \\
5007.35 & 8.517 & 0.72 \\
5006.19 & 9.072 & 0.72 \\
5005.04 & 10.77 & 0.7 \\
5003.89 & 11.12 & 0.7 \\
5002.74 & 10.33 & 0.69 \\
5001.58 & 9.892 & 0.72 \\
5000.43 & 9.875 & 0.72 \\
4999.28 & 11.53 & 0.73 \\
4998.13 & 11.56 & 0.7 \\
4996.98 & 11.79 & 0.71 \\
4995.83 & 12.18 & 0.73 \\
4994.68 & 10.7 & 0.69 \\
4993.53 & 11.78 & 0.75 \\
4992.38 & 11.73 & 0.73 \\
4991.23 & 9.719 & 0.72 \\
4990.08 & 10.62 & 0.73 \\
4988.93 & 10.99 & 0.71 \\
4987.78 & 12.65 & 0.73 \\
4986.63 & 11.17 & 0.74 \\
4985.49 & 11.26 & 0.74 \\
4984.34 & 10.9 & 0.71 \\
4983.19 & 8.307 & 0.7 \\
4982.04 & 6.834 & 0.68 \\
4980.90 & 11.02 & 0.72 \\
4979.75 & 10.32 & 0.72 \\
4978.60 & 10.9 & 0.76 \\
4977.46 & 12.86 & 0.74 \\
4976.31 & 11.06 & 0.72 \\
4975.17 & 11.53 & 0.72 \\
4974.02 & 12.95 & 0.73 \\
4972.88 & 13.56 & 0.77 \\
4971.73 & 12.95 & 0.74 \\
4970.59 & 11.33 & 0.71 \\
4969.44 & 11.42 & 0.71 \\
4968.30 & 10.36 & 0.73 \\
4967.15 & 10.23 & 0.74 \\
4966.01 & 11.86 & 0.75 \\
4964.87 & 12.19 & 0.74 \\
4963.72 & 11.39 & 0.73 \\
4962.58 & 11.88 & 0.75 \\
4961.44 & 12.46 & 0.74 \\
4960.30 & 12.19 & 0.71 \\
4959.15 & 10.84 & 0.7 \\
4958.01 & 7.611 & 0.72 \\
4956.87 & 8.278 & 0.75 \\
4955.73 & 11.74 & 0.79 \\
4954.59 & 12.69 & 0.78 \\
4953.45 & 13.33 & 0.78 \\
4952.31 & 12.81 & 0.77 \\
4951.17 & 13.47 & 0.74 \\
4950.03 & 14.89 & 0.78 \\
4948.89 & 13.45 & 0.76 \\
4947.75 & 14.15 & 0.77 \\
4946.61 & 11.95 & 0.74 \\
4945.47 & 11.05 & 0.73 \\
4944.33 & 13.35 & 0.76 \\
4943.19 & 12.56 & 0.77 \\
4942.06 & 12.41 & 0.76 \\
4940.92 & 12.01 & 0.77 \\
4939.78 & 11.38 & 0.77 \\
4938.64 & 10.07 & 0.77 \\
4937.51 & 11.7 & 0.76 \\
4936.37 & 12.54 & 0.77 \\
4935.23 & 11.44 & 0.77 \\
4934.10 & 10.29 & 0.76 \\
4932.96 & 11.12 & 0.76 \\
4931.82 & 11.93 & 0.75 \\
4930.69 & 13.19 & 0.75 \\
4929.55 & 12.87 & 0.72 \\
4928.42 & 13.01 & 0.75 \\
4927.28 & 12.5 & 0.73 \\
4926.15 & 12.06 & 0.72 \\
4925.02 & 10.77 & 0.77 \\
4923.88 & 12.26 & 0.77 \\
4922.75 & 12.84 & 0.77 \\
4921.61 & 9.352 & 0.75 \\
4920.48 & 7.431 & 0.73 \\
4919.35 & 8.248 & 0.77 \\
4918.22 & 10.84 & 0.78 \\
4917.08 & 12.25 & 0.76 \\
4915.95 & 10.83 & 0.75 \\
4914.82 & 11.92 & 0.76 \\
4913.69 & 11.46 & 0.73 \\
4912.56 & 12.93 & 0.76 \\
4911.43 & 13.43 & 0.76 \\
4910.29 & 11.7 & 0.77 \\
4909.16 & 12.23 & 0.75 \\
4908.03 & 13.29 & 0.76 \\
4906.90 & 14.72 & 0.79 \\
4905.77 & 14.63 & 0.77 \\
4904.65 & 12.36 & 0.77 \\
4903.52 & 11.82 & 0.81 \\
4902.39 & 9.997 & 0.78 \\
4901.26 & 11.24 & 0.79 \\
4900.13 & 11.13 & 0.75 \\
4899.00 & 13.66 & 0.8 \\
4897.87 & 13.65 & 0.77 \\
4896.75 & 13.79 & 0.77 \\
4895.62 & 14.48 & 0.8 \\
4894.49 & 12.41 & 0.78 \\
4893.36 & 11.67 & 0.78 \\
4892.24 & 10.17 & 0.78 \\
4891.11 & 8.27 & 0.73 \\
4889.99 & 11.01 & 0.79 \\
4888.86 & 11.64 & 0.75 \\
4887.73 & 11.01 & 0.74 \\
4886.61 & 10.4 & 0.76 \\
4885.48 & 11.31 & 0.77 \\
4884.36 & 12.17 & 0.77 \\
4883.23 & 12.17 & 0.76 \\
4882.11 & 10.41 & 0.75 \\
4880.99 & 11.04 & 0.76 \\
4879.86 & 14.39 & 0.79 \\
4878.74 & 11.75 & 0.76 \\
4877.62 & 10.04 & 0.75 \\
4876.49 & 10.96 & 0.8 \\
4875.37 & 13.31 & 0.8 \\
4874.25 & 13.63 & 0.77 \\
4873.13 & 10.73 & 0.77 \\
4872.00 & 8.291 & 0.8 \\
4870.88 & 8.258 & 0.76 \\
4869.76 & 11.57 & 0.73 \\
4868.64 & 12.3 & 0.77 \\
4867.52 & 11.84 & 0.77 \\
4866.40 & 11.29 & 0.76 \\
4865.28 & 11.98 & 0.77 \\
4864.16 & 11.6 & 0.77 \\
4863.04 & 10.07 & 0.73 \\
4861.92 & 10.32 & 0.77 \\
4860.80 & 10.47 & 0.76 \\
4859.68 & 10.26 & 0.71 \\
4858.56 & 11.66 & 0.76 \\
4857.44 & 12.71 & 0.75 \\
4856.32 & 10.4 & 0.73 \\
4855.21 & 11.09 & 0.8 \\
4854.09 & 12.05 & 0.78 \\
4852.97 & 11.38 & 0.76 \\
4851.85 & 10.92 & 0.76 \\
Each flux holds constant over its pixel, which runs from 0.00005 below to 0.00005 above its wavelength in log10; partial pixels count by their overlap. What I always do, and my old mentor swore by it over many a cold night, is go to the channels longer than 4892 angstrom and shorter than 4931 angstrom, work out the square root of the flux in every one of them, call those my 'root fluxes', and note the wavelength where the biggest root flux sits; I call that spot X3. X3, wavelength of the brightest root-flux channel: 4906.90 angstrom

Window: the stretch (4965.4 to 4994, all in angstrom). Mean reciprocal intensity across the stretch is 0.092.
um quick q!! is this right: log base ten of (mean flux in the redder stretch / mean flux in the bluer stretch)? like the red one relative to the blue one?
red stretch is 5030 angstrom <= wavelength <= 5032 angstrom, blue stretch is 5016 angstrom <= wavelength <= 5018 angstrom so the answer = 0.02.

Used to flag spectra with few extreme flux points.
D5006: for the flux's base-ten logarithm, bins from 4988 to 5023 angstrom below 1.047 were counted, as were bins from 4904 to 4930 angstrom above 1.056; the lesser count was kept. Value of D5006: 17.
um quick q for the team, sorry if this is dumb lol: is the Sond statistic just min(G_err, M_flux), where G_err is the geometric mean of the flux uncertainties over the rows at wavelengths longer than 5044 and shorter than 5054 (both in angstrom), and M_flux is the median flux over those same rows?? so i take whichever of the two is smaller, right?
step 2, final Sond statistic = 0.697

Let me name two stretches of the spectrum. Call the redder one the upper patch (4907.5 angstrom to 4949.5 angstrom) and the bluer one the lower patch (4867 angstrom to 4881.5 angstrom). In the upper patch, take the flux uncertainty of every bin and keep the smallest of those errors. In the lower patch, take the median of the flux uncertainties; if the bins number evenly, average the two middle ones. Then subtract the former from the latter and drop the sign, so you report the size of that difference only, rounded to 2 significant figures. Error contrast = 0.050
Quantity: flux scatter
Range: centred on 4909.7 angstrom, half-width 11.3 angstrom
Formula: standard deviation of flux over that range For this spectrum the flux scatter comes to 1.8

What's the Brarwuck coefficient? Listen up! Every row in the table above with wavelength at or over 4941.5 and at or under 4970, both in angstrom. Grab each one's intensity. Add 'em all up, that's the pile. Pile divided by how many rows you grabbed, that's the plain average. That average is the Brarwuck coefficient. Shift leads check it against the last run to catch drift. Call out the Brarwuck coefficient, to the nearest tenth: 11.9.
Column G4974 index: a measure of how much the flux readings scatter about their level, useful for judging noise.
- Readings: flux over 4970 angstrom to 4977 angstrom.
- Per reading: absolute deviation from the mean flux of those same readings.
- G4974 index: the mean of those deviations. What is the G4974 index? 0.92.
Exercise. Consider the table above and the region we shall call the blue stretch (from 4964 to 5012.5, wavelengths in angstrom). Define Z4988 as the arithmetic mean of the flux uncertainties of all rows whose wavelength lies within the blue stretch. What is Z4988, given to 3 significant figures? 0.721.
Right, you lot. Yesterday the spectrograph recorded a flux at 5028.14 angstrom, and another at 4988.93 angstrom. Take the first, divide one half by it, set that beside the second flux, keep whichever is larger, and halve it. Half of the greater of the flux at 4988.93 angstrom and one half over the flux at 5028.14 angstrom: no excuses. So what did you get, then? 5.5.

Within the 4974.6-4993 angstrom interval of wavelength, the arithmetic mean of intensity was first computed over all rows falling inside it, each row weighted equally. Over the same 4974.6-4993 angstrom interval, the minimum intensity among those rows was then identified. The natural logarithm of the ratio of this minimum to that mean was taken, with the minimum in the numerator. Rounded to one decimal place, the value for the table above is -0.5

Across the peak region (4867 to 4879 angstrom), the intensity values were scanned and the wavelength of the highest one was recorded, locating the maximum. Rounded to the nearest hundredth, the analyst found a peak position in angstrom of 4874.25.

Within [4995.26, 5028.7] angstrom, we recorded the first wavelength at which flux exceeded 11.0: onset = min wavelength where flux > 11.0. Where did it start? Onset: 4995.83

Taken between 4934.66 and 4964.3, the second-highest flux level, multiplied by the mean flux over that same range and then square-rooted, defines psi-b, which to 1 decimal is 13.0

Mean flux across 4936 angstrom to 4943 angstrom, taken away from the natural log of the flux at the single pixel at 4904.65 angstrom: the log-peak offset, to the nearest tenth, -9.2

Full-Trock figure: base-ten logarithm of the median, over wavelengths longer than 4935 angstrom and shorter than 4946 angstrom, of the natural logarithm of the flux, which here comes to 0.393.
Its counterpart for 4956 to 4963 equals 0.385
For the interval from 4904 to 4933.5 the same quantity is 0.399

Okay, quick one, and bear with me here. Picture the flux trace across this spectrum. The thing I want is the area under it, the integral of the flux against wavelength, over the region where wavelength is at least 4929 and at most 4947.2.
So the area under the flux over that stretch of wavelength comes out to 216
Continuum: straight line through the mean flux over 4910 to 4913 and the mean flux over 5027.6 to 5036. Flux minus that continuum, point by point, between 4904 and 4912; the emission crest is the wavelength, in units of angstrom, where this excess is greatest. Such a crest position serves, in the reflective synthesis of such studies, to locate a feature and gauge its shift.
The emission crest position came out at 4906.90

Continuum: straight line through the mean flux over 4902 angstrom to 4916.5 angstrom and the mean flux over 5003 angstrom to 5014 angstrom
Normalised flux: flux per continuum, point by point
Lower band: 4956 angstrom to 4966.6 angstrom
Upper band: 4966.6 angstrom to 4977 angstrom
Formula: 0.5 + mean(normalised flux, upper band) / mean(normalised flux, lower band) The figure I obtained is 1.59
